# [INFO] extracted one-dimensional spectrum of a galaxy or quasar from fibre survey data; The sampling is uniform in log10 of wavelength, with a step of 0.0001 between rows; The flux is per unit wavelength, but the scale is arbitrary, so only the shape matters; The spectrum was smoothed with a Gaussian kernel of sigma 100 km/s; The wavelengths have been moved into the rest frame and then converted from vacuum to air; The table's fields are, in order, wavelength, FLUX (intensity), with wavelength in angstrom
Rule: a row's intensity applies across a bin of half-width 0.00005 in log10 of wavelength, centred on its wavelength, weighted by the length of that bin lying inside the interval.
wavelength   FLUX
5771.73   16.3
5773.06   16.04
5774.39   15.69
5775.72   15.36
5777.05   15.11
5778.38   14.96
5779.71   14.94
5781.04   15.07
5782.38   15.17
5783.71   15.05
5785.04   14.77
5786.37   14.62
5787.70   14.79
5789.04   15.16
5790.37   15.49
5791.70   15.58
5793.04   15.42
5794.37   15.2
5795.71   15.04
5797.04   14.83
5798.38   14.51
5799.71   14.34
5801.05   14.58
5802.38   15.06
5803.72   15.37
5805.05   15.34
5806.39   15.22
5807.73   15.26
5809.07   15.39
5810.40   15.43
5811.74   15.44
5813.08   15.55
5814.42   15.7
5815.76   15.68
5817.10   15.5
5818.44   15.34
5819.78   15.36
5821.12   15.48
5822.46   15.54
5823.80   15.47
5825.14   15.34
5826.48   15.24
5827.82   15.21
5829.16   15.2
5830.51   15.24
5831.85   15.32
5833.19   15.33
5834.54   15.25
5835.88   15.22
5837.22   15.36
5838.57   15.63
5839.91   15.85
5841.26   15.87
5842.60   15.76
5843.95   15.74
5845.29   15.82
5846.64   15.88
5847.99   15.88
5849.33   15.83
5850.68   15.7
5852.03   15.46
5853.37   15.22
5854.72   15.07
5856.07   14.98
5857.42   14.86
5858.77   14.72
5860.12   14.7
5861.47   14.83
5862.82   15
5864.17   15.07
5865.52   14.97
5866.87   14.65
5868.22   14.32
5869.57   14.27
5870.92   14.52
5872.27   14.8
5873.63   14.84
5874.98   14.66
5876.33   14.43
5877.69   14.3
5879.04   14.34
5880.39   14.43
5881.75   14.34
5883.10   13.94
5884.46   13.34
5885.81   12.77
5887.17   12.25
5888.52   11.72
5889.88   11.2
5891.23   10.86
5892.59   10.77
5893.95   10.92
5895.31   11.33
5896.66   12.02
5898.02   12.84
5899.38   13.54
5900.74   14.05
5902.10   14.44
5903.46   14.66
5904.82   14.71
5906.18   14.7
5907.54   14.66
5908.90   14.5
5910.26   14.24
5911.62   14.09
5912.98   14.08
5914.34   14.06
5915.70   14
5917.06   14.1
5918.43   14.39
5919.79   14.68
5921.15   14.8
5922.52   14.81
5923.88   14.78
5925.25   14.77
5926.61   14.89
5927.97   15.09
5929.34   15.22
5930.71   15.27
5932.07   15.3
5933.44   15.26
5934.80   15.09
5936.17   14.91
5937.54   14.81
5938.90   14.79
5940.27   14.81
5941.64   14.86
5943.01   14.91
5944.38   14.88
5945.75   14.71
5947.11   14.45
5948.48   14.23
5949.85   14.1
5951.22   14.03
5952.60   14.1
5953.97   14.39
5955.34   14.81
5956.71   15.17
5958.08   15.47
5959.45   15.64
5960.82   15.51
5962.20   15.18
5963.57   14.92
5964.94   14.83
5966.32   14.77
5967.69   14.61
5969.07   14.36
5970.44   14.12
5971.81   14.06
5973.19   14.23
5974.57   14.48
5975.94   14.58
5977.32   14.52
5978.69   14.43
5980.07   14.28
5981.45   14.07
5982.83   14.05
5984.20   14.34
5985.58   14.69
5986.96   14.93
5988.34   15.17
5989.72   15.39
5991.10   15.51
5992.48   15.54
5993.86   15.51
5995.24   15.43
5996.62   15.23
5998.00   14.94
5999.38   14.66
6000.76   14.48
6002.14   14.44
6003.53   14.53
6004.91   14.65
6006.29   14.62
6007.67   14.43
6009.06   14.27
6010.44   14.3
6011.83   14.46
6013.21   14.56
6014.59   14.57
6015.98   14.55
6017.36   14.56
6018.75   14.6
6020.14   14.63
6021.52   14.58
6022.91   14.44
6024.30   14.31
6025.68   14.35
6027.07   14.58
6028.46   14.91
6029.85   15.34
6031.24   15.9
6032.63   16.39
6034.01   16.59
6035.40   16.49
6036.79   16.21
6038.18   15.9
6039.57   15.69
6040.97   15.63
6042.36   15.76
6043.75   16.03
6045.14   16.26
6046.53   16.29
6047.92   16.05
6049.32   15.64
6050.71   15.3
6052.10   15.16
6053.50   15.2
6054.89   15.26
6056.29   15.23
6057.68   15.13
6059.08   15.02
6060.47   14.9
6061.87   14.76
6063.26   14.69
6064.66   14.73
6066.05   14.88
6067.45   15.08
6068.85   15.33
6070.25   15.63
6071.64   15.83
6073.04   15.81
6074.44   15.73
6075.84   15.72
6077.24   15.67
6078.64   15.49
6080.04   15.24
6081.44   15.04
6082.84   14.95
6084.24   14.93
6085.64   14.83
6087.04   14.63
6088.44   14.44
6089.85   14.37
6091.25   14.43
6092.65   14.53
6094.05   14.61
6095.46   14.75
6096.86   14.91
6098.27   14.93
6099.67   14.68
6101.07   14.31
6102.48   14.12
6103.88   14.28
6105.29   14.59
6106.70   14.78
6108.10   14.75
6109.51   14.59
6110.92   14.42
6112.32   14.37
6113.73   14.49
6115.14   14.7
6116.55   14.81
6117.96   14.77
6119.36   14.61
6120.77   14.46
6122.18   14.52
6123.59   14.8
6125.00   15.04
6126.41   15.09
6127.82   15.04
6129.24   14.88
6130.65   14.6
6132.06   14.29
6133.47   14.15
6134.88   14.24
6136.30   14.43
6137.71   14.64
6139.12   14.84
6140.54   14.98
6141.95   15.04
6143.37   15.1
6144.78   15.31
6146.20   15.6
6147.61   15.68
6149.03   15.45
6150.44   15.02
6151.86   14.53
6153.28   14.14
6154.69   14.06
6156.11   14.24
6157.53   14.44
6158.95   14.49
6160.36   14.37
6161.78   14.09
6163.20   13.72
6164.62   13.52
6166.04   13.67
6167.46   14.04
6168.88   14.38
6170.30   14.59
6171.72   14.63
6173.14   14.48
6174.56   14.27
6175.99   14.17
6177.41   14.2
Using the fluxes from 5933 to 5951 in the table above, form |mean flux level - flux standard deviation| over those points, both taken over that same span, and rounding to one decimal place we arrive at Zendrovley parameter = 14.4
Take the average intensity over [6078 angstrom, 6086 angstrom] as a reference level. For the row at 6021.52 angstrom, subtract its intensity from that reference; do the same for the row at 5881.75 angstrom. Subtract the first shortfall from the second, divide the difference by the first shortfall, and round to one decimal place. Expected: 0.5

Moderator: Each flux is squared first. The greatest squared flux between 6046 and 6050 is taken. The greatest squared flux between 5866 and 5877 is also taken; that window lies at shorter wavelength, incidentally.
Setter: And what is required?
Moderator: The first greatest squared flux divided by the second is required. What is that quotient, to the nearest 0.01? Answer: 1.20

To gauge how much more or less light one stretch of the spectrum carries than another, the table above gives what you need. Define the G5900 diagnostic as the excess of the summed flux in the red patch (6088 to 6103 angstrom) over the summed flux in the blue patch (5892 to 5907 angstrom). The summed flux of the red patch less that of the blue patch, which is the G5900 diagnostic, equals 16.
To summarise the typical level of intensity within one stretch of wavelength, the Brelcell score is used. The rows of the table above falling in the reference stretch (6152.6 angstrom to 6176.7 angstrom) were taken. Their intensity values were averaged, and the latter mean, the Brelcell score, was 14.2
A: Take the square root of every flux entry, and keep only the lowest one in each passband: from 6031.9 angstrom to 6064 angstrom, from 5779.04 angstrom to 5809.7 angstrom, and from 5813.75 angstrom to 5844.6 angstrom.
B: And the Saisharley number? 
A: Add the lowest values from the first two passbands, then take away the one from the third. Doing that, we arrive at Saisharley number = 3.72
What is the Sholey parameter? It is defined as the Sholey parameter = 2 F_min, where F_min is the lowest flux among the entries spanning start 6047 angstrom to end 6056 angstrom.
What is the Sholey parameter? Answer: 30.3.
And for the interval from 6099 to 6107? 28.2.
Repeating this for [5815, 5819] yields 30.7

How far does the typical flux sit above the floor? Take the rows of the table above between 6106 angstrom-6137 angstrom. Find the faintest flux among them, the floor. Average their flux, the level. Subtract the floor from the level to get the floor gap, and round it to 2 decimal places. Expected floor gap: 0.48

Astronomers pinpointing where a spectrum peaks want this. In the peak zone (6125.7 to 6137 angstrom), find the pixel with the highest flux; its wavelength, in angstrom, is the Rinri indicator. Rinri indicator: 6126.41 angstrom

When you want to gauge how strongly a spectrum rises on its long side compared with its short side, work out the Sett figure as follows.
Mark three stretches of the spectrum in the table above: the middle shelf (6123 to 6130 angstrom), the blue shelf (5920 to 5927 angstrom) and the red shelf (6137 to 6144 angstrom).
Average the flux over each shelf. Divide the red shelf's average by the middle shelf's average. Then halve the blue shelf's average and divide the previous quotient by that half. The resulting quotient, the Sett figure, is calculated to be 0.135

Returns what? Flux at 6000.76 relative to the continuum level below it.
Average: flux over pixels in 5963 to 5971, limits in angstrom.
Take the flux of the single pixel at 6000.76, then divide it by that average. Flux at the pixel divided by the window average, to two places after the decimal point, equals 0.99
